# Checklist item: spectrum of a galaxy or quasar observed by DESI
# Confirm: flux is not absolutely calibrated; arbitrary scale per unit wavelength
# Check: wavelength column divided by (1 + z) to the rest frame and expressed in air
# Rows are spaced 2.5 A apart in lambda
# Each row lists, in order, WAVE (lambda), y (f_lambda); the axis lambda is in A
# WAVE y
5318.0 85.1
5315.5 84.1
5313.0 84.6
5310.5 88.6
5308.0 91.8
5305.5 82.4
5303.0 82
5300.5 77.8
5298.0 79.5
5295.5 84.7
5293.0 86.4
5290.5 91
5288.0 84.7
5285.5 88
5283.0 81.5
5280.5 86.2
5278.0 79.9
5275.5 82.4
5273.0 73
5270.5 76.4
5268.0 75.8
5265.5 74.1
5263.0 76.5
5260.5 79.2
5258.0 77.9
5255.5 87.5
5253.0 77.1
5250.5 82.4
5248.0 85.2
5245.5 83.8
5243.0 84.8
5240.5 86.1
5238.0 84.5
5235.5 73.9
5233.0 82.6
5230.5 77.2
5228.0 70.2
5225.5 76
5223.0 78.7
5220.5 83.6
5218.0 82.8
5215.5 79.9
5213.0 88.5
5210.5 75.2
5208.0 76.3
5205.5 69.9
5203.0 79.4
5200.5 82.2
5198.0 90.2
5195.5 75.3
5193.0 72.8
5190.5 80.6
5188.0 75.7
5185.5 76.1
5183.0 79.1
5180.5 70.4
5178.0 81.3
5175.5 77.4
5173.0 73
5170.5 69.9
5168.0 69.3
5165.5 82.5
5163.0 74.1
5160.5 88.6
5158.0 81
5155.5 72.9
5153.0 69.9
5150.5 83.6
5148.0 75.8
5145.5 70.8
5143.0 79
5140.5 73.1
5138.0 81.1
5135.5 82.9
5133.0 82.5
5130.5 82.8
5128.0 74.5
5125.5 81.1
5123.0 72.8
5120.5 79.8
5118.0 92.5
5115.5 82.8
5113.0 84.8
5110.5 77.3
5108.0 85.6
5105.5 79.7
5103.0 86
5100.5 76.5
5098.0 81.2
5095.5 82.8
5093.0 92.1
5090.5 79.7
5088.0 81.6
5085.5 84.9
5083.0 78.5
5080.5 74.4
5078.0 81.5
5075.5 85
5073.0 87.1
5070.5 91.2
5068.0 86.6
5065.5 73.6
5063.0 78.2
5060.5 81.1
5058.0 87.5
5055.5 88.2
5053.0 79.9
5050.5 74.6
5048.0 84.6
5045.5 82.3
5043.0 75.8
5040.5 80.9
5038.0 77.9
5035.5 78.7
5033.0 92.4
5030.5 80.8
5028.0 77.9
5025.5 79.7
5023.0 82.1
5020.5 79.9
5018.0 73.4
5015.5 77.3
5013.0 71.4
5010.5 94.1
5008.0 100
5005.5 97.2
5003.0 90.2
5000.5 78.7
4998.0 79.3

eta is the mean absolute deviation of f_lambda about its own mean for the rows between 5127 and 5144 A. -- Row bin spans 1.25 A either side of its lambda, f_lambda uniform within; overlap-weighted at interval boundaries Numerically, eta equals 3.3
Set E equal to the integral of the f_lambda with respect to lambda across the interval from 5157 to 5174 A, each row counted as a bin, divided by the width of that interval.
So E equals 76.9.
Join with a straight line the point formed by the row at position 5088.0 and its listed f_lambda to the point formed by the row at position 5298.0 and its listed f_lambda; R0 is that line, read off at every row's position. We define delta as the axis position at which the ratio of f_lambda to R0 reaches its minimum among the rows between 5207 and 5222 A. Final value 5210.5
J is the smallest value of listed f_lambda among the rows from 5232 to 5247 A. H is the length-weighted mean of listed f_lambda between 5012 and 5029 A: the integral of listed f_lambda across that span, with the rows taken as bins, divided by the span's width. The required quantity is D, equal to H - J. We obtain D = 3.6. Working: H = 77.5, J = 73.9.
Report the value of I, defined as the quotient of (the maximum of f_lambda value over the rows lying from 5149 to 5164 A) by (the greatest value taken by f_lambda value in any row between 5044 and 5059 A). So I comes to 1.00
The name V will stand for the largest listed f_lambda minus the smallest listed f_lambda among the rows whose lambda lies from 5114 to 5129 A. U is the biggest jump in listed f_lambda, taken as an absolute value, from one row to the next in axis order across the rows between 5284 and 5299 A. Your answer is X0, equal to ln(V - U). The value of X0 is 2.6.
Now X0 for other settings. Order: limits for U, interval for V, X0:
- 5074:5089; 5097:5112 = 0.9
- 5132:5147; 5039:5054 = 0.6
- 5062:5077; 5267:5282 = -1.6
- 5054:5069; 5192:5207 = 2.0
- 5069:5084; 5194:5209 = 2.6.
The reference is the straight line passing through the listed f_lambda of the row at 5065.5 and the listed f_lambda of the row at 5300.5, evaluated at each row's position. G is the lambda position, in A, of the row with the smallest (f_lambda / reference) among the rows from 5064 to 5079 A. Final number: 5065.5 A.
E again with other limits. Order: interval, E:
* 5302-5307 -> 82.7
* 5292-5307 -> 82.2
